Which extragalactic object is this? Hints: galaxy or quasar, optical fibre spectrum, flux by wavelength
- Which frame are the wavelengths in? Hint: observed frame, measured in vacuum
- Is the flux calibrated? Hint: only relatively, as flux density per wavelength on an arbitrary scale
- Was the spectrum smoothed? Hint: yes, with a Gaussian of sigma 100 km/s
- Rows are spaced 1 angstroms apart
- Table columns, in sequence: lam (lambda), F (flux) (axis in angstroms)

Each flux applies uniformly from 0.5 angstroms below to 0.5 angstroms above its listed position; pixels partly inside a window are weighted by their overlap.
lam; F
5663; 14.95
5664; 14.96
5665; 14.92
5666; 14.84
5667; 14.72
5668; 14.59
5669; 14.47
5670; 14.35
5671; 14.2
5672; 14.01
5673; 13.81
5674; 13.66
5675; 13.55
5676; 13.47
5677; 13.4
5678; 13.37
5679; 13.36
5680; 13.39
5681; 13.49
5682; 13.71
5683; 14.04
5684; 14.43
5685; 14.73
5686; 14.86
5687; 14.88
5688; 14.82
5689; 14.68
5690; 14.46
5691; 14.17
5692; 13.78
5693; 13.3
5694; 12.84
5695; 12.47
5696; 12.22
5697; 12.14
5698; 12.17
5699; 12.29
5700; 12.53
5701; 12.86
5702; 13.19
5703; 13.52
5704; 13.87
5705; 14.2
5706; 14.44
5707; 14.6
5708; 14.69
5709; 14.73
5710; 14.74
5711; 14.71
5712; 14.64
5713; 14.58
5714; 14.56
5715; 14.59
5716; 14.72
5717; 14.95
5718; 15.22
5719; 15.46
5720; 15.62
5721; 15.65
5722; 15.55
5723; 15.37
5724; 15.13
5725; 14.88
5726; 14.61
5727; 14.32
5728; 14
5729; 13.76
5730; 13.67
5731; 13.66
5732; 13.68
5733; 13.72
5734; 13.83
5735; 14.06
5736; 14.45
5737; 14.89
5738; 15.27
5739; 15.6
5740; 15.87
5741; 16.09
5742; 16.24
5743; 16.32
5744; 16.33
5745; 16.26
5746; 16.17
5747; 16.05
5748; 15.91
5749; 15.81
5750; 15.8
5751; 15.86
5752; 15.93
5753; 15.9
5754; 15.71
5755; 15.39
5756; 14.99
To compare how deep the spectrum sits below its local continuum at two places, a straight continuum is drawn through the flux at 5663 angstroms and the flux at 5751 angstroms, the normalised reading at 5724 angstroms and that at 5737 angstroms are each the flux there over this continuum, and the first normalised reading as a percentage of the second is 102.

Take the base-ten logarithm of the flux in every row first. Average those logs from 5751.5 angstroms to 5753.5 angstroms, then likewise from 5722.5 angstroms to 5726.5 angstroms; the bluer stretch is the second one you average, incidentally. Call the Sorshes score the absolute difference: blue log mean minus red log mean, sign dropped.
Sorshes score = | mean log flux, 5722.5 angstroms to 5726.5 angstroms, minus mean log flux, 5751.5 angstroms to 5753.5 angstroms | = 0.026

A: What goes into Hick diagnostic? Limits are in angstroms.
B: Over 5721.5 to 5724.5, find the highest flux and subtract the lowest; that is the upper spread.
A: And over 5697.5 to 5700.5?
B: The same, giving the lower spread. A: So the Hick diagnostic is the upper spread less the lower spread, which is 0.1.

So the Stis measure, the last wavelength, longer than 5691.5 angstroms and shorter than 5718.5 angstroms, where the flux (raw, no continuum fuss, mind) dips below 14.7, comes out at 5715 angstroms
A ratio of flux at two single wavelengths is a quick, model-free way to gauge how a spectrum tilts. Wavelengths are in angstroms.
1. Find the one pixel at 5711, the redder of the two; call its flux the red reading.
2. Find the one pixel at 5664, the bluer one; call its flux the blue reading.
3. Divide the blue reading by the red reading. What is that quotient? 1.017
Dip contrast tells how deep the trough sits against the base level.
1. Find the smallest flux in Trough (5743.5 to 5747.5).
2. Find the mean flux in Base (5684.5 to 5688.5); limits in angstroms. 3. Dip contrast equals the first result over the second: 1.08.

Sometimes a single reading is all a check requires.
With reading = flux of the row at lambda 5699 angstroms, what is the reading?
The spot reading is 12.29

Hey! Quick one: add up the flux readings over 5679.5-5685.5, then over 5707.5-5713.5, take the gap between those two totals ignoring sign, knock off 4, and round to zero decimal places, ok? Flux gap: 0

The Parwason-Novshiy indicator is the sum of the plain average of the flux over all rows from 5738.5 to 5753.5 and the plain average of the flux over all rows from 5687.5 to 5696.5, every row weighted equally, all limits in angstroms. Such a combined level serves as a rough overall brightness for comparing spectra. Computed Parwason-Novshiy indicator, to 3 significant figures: 29.6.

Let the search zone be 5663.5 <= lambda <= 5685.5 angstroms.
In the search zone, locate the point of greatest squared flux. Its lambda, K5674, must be 5664 angstroms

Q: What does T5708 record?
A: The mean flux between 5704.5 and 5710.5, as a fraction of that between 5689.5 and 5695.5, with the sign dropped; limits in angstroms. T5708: 1.08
